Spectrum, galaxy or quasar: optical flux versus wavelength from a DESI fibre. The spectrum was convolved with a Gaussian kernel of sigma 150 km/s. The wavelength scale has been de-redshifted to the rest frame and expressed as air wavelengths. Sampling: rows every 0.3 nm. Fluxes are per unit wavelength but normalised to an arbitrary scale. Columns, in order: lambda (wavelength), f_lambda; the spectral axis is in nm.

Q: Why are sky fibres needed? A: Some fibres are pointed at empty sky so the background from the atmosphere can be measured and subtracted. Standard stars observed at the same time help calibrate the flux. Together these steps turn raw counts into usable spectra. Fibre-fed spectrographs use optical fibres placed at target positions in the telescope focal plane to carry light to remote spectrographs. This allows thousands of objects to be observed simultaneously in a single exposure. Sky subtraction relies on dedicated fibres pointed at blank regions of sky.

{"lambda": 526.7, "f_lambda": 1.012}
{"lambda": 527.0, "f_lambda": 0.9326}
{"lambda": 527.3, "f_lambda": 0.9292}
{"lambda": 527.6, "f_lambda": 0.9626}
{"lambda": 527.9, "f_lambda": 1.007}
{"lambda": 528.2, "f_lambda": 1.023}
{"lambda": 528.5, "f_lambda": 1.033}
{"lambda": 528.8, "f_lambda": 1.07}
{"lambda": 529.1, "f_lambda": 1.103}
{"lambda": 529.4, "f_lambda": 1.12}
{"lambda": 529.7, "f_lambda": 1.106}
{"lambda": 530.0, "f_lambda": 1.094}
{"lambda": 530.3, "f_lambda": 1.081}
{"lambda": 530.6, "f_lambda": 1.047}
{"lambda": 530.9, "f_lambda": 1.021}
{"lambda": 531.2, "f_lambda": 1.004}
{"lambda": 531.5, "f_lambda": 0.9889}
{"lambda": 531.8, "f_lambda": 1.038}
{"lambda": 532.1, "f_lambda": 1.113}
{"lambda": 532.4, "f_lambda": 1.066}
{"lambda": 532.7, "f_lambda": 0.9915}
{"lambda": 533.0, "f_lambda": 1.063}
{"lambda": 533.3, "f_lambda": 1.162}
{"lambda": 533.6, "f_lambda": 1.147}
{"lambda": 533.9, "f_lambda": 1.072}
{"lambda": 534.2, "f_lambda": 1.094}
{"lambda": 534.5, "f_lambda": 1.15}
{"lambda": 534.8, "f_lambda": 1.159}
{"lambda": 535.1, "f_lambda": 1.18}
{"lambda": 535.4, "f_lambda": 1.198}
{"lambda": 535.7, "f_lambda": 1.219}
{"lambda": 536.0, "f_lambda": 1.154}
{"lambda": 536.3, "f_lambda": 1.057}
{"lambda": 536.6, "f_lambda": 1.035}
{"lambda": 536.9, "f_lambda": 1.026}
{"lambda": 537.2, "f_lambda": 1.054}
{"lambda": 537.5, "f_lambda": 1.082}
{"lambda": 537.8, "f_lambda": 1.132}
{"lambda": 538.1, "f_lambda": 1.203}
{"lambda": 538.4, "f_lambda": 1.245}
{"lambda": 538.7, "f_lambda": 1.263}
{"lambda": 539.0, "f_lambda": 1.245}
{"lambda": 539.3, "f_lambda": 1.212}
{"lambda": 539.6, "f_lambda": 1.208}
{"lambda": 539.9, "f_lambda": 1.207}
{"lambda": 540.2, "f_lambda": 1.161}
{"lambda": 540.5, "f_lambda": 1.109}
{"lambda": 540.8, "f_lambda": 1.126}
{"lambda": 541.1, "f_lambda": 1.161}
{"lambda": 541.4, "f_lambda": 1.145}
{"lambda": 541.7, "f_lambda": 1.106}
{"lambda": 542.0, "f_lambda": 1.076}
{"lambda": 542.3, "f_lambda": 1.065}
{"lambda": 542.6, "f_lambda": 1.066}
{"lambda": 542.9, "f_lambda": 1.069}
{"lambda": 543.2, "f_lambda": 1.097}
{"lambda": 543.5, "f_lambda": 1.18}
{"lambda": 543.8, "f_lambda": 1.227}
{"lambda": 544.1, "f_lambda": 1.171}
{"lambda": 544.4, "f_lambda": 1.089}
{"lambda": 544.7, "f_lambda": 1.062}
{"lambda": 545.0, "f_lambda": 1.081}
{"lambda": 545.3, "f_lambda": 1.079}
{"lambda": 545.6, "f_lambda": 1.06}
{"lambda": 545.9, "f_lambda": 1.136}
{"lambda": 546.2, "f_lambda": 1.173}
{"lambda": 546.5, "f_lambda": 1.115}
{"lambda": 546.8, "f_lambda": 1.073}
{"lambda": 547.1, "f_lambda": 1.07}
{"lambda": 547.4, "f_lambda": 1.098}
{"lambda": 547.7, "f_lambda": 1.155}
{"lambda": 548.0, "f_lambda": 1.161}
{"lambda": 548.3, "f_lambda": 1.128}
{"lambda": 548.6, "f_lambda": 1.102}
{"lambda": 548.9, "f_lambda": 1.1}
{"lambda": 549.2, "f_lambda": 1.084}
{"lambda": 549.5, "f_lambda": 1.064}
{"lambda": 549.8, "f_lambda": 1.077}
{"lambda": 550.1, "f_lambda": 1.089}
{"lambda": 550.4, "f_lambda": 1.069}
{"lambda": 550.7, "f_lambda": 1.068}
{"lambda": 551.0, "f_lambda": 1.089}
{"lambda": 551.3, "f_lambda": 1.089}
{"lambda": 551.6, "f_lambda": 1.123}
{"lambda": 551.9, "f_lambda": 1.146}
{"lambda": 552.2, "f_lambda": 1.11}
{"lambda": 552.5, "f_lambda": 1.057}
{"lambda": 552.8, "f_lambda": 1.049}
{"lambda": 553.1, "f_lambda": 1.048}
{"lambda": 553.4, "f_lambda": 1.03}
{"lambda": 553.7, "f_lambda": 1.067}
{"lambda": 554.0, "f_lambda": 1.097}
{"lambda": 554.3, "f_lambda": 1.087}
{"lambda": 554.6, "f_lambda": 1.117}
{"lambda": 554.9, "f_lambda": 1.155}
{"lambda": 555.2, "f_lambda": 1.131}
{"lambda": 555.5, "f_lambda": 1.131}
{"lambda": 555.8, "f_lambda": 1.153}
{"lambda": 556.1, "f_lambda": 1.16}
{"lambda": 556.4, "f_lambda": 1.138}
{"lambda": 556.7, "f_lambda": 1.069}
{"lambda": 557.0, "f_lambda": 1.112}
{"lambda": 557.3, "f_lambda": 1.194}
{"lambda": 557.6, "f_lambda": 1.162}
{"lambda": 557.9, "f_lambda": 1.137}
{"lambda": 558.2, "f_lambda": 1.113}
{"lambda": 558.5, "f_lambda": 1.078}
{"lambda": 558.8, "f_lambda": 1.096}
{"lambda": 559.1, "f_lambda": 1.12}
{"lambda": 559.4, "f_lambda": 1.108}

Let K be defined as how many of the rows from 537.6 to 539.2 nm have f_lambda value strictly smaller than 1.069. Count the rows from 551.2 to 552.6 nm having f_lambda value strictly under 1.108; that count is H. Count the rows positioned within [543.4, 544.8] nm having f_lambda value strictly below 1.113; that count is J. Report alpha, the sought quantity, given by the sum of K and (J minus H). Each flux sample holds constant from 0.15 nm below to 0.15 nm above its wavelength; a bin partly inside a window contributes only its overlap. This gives 0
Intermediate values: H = 2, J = 2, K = 0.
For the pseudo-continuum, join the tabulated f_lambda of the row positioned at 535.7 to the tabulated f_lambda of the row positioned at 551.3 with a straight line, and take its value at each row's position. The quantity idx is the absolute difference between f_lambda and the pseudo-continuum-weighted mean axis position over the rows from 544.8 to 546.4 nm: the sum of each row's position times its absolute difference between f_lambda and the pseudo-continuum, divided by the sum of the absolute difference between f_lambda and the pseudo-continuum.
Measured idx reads 545.48 nm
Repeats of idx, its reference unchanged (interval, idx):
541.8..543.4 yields 542.55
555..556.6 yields 555.84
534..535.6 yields 534.58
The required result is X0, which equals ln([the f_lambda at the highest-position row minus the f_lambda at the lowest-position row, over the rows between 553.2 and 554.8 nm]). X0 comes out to -2.44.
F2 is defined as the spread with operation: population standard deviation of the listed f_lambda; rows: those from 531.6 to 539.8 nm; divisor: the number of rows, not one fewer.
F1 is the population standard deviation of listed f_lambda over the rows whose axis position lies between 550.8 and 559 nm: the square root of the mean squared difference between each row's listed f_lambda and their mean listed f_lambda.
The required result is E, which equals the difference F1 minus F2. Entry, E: -0.036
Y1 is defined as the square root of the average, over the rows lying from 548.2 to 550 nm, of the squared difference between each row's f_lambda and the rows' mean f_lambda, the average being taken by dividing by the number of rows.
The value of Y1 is 0.021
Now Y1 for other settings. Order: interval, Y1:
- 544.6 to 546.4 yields 0.042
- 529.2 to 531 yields 0.034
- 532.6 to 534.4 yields 0.057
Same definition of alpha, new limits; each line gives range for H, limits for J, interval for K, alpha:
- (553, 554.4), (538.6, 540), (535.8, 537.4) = -1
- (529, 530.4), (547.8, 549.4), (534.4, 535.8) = -1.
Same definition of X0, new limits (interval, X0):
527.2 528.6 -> -2.27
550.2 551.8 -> -2.92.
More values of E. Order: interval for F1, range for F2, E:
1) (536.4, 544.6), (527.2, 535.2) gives 0.005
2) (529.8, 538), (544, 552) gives 0.029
